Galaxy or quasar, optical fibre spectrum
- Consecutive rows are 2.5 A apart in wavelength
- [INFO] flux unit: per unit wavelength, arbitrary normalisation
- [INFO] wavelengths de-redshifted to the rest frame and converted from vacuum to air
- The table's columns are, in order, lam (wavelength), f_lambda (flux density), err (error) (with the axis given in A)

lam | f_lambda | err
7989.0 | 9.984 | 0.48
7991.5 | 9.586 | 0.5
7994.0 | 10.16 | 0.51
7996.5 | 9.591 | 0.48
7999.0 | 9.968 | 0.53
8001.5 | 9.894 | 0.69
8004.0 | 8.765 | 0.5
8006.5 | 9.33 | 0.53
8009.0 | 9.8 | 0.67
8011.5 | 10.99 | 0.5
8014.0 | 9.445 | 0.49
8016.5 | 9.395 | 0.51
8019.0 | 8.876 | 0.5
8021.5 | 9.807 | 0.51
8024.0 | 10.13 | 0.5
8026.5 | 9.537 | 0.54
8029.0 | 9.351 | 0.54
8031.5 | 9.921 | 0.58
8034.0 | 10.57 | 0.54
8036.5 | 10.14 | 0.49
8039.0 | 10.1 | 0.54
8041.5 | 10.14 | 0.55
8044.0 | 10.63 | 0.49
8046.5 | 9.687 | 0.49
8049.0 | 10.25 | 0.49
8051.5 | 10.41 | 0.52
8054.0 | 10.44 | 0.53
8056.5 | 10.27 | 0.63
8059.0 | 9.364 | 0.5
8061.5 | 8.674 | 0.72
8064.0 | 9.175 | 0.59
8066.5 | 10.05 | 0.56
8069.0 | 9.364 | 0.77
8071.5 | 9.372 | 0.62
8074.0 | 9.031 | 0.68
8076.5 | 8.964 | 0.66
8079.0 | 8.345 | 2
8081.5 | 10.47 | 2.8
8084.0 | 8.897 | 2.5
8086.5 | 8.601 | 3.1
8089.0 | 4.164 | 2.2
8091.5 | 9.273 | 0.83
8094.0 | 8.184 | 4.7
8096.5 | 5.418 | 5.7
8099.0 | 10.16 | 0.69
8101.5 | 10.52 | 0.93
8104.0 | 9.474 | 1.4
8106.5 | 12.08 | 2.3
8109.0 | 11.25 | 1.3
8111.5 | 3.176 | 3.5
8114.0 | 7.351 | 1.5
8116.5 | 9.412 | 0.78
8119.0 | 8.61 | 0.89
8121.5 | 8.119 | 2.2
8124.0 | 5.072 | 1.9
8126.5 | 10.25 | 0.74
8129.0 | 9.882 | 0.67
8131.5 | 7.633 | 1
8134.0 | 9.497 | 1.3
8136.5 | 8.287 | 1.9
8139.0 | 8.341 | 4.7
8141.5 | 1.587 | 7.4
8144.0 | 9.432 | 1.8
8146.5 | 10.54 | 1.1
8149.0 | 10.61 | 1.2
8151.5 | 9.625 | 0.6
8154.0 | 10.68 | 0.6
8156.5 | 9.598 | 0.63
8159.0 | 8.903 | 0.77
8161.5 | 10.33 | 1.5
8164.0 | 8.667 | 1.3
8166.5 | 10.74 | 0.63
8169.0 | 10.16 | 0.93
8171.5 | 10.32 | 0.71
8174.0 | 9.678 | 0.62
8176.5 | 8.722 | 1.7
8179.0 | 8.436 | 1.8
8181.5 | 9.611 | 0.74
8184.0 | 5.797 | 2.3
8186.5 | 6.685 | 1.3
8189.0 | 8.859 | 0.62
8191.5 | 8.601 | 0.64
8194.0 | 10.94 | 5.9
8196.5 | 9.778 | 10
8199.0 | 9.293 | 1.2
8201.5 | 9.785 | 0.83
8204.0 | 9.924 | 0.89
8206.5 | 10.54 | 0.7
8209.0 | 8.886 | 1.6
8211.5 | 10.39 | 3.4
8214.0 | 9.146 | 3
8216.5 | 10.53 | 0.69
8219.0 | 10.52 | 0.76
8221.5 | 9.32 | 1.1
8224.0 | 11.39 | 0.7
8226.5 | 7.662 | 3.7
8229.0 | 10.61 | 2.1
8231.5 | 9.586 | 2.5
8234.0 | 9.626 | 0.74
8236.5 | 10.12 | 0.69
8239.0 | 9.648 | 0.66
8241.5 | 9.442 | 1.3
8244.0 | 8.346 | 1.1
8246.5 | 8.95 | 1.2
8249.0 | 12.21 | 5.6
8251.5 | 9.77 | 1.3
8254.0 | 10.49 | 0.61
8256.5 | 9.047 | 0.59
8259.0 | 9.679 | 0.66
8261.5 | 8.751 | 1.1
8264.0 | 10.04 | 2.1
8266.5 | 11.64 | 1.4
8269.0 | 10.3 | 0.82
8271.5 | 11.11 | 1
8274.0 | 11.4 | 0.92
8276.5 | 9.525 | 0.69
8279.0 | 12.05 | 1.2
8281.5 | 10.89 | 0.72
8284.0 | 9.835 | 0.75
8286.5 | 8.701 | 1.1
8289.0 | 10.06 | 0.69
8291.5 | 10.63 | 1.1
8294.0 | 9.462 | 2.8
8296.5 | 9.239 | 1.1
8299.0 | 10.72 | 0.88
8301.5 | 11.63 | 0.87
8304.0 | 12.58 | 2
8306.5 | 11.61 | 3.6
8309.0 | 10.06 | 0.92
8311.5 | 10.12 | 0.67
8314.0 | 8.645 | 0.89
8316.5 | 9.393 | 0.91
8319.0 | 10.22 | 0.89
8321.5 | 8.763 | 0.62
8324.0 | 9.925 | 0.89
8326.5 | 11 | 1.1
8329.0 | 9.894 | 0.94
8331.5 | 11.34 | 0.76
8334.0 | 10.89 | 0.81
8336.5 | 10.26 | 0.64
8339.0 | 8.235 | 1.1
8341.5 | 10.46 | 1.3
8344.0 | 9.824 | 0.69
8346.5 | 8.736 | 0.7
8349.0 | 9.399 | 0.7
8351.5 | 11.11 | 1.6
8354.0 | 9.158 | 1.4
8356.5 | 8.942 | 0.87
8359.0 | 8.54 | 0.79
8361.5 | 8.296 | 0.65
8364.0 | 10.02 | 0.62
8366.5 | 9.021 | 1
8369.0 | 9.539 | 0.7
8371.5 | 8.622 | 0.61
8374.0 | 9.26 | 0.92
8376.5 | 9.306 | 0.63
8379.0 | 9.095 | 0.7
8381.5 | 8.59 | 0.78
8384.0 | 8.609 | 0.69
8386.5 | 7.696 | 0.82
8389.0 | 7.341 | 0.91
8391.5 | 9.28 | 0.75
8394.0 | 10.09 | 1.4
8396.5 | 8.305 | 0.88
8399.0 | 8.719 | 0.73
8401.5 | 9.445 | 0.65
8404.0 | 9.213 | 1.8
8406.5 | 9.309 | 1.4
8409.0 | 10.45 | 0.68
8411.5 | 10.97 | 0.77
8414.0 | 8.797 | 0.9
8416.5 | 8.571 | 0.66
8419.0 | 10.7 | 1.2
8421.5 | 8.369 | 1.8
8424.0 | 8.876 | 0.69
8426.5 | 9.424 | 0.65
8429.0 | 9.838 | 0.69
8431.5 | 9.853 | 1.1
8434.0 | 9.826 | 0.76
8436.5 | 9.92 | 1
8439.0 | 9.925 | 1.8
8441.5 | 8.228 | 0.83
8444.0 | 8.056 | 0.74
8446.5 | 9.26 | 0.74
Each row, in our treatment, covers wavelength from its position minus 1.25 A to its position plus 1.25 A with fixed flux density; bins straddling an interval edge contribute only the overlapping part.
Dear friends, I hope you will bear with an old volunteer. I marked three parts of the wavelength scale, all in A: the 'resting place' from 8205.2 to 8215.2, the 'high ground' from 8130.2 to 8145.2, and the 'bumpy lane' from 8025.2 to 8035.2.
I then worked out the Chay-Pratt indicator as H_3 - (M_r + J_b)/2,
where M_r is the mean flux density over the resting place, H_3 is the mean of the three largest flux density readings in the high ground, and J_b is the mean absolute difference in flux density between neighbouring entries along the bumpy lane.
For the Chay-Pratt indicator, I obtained 4.0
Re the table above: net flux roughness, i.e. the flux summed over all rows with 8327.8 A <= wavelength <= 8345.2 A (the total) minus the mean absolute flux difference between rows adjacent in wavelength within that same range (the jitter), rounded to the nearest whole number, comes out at 70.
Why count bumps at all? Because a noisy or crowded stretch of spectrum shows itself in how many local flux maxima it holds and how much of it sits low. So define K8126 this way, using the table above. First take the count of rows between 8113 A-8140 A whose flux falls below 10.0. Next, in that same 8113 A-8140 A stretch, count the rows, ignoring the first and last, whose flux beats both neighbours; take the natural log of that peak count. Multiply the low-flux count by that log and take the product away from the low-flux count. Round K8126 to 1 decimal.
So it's -1.0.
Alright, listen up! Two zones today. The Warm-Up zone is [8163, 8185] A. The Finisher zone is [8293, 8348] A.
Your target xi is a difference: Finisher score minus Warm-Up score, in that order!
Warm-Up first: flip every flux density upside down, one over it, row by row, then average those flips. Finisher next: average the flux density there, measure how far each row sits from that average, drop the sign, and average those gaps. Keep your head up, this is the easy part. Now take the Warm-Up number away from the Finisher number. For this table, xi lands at 0.74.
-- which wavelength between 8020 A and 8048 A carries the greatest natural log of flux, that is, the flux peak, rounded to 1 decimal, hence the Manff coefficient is 8044.0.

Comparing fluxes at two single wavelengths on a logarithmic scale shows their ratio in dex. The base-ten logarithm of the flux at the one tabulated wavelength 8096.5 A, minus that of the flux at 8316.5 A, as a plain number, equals -0.24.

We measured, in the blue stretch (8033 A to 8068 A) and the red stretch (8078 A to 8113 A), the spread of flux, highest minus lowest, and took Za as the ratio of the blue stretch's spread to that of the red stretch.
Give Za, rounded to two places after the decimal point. 0.22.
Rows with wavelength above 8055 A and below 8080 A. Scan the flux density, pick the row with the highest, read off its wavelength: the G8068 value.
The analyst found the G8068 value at 8056.5 A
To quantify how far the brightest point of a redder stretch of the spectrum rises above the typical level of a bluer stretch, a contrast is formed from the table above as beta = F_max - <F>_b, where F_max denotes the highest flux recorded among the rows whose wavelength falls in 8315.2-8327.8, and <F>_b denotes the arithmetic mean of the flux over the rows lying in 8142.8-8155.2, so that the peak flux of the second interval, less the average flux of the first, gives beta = 0.8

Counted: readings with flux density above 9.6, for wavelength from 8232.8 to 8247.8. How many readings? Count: 3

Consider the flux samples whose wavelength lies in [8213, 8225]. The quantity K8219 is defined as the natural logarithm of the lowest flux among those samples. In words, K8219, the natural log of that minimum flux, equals 2.21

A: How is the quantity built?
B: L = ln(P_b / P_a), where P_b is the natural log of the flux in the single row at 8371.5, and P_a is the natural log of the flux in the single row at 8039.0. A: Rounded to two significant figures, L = -0.071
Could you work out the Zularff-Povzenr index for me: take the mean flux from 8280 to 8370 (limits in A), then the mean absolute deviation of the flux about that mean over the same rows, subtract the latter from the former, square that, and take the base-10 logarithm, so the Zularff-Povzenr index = 1.92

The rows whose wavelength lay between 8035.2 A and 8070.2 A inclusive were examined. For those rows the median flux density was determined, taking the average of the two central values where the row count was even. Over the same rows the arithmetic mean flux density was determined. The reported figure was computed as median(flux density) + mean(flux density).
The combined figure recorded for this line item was 20.0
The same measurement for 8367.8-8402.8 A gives 17.8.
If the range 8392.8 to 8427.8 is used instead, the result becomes 18.6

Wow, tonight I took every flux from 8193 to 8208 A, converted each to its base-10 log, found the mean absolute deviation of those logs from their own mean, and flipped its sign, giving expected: -0.020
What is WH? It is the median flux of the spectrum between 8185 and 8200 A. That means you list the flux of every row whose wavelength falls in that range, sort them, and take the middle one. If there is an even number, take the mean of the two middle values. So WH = 9.1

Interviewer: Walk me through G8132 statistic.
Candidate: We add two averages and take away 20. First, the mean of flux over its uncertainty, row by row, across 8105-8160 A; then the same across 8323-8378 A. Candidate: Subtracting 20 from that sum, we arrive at -0.1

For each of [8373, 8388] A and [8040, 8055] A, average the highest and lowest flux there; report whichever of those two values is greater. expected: 10.2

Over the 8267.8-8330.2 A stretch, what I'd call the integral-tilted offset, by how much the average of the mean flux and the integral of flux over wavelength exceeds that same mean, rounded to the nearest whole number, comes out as 317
